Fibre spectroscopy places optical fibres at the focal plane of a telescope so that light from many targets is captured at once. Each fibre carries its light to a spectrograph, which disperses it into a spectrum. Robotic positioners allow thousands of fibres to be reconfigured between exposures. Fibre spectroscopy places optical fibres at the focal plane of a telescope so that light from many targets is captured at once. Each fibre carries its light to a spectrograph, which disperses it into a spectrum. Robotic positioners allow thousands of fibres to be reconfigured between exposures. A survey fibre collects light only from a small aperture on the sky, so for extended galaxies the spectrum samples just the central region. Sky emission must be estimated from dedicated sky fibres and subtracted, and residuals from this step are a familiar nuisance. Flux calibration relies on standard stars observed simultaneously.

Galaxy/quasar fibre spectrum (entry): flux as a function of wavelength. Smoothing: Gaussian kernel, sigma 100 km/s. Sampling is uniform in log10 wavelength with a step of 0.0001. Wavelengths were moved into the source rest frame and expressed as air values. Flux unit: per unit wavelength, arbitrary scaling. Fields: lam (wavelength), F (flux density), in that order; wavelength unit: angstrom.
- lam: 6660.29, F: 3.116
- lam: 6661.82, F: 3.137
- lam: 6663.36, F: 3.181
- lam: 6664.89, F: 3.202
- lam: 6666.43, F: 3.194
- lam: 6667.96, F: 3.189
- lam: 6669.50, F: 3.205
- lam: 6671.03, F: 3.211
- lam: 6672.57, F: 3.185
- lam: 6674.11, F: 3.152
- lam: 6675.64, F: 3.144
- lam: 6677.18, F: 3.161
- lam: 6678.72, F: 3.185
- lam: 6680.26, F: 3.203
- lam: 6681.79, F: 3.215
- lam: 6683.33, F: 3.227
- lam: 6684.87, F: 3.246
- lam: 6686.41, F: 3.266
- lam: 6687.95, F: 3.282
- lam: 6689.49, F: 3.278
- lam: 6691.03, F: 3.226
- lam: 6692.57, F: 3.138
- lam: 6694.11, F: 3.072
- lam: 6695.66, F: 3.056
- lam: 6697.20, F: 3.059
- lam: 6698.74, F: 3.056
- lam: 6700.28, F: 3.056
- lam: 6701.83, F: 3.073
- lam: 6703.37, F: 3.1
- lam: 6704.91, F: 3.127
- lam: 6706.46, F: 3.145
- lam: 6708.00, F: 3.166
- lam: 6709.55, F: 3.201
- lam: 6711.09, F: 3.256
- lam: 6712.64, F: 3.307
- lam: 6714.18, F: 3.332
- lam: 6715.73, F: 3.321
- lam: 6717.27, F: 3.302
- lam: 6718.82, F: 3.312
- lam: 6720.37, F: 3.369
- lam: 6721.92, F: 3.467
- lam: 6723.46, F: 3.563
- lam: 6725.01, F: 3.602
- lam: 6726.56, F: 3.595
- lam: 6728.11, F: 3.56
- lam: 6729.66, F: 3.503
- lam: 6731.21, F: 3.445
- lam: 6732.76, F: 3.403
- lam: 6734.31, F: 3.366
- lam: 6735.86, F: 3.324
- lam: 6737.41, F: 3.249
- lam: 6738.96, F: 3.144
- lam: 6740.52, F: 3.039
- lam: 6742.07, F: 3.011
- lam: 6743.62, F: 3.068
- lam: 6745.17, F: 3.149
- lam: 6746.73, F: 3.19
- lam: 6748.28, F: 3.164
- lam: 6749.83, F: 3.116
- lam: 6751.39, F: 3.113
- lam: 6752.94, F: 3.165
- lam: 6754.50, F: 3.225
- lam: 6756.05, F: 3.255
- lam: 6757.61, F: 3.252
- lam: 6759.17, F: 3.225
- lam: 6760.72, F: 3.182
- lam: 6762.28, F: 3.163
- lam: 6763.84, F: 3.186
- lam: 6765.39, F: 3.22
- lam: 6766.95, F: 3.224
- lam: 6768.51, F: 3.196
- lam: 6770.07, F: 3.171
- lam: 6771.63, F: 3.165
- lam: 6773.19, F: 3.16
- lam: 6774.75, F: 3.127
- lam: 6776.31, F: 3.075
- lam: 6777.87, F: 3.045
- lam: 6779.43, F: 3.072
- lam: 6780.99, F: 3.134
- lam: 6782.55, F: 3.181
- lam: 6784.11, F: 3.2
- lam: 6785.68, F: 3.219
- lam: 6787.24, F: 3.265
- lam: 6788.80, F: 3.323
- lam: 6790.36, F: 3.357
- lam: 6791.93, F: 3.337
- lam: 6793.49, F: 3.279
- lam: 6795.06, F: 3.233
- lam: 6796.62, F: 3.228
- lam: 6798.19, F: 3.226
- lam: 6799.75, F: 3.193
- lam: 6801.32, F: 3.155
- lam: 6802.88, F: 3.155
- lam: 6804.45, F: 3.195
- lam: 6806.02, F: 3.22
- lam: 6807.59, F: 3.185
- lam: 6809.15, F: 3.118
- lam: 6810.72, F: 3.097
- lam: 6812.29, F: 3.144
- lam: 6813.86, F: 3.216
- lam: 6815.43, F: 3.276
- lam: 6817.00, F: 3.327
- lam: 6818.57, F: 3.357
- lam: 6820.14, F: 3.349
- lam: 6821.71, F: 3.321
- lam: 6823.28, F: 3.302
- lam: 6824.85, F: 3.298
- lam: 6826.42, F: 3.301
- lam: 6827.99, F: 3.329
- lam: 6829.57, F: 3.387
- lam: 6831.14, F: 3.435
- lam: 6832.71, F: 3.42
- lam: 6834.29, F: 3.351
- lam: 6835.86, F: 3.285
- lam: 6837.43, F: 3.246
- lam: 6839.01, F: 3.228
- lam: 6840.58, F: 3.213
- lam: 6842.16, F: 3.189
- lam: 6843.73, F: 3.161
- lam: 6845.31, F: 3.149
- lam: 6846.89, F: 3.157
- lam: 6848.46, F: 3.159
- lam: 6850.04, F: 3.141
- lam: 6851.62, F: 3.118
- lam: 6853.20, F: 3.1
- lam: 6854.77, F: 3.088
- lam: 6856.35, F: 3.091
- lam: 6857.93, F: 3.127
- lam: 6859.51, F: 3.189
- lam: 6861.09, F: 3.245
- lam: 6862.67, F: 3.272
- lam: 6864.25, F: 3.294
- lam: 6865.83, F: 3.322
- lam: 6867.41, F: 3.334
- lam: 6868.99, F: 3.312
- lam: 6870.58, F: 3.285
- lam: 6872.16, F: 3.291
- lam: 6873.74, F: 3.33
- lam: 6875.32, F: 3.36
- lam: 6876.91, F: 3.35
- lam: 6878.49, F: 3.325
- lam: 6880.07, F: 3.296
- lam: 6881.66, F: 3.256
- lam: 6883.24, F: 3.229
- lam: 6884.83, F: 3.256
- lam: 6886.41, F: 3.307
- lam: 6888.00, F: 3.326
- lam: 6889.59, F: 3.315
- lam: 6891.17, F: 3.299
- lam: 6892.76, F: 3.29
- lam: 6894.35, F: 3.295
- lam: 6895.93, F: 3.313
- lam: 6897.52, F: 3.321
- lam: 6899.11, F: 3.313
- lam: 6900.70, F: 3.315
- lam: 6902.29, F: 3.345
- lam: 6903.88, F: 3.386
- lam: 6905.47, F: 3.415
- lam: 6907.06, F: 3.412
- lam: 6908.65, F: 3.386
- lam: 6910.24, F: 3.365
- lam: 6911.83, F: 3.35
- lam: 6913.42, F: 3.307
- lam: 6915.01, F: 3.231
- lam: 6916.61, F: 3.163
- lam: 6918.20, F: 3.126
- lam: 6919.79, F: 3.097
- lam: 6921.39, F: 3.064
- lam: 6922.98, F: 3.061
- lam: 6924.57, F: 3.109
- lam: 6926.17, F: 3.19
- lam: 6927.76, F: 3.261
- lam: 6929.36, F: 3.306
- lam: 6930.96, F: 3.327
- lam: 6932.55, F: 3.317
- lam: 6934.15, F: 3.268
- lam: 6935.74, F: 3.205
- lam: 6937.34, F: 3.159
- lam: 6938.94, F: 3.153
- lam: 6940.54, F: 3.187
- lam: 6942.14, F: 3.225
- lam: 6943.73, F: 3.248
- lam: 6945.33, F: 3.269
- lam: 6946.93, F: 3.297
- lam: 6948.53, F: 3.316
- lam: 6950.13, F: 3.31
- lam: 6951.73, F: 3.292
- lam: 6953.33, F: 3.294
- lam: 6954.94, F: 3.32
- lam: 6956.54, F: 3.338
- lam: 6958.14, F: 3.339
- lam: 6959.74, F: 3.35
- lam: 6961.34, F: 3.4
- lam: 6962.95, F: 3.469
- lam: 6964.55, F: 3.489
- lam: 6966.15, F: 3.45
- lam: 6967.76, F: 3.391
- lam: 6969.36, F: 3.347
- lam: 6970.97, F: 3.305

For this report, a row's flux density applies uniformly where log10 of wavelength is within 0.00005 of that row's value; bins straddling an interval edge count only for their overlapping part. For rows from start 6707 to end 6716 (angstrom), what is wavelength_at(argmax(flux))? 6714.18 angstrom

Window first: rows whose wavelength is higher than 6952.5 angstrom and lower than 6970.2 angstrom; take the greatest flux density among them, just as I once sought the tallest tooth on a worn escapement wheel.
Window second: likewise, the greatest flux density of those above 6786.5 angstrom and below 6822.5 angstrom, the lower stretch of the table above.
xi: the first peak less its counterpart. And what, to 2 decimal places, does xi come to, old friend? 0.13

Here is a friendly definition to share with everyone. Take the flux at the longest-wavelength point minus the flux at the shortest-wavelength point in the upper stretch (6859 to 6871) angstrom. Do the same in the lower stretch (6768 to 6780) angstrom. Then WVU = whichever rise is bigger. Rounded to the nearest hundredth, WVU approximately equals 0.10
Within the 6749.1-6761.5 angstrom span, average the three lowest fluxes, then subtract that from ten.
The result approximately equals 6.87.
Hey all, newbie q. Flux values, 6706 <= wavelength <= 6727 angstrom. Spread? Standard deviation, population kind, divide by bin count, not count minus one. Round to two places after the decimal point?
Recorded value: 0.15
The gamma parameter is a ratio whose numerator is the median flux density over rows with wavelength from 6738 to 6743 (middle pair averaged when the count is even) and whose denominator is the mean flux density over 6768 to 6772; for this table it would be 0.96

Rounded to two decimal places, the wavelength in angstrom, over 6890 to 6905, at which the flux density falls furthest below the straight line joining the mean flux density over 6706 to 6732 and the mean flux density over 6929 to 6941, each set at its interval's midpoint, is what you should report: 6892.76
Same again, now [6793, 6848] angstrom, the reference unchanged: 6810.72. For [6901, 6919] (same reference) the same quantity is 6918.20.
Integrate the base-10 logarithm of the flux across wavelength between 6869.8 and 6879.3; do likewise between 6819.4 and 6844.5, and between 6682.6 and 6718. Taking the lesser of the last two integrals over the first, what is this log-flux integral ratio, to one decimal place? 2.6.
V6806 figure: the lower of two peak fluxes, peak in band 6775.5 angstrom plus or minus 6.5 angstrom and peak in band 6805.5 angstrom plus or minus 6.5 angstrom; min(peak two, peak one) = 3.17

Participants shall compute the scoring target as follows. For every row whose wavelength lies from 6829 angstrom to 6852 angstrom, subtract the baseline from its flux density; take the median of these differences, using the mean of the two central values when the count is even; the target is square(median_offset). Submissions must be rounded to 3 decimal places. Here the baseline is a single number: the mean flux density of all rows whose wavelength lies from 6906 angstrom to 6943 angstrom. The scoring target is 0.000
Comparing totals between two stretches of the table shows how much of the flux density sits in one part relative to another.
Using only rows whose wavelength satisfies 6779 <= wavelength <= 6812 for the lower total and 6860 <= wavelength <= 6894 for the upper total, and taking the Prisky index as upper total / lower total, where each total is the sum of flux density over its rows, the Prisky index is 1.029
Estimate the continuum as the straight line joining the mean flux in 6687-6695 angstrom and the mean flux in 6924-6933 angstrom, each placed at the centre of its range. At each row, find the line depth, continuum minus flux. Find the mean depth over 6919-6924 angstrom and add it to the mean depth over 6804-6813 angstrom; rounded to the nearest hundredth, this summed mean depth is 0.24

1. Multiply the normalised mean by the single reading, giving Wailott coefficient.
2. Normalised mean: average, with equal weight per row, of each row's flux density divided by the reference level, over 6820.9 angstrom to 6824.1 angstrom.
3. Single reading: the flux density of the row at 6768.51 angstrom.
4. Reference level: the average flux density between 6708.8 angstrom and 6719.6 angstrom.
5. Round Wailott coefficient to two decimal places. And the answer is 3.22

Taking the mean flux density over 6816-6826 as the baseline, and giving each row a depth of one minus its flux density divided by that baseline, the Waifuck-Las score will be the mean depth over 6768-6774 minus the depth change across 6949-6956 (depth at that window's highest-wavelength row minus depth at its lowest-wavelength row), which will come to 0.049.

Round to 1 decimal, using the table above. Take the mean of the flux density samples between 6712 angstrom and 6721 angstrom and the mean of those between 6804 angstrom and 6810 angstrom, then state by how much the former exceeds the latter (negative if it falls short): 0.1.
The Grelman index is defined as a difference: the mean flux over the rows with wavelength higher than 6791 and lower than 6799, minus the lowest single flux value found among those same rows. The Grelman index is 0.035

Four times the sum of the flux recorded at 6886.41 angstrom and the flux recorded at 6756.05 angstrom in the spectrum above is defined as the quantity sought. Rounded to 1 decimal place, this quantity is 26.2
